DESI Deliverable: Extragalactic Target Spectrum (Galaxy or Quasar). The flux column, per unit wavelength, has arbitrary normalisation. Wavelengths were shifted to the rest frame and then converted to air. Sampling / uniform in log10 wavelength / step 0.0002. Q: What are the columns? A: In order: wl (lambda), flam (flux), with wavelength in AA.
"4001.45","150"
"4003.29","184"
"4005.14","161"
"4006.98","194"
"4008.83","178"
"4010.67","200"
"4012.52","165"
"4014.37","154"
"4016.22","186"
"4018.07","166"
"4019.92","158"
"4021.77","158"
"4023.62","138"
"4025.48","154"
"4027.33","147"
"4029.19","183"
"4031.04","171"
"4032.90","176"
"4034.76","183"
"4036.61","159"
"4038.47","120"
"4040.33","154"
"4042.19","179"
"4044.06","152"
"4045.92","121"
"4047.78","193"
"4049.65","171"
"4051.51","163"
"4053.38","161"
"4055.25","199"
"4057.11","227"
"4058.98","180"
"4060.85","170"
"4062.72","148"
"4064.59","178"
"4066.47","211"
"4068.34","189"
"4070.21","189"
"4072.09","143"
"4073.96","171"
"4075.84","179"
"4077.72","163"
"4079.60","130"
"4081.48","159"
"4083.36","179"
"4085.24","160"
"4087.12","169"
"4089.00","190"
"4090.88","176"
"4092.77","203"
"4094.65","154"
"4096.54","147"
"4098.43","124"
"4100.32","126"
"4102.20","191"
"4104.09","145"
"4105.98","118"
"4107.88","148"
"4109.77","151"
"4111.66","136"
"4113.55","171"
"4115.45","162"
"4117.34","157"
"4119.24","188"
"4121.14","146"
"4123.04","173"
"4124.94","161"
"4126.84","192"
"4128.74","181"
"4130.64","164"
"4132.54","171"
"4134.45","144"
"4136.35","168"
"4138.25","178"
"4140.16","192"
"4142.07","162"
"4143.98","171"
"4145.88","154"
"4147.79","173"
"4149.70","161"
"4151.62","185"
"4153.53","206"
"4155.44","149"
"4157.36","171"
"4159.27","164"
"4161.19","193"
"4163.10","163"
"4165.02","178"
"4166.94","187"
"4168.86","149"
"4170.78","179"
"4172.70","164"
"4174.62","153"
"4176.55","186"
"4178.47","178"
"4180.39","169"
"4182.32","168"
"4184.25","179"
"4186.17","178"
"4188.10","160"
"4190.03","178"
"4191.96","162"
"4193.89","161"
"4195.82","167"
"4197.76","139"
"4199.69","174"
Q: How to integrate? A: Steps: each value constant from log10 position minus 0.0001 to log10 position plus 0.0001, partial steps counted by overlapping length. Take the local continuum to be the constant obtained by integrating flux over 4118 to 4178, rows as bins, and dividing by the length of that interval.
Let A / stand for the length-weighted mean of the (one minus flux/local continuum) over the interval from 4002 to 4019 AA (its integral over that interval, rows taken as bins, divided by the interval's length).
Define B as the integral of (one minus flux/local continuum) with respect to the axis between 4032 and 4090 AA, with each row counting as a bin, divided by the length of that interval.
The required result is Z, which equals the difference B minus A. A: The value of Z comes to 0.03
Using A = -0.028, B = 0.007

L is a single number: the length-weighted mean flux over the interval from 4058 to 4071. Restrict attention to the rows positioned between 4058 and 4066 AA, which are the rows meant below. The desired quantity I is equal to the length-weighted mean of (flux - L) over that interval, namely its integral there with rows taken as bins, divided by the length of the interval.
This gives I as -9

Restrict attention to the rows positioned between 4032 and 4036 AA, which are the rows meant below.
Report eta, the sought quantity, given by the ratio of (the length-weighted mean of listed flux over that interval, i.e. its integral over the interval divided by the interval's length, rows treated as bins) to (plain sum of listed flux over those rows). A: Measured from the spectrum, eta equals 0.496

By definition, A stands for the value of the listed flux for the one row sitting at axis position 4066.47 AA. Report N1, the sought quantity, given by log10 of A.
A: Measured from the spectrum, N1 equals 2.32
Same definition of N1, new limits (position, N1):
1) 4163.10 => 2.21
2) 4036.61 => 2.20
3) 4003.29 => 2.26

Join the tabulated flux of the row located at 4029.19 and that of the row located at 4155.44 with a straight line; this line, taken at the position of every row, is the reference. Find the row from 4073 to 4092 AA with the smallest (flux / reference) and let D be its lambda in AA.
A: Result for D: 4079.60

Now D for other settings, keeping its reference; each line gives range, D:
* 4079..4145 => 4105.98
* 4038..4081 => 4038.47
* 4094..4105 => 4098.43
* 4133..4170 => 4134.45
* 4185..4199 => 4197.76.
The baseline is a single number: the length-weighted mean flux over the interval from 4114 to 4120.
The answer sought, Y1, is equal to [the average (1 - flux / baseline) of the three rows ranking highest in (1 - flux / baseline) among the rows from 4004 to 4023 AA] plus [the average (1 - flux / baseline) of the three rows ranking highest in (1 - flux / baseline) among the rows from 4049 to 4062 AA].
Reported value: 0.09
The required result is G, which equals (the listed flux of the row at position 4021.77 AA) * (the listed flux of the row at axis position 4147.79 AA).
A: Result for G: 27334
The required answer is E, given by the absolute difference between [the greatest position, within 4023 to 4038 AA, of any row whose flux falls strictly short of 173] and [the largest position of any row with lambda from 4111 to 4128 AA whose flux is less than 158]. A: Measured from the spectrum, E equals 84.5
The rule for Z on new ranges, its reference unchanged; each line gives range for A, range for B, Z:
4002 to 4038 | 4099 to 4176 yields 0.02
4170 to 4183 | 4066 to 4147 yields 0.04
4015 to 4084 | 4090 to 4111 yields 0.09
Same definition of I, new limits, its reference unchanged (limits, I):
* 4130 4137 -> -19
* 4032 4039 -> -19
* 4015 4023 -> -15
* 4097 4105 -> -34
